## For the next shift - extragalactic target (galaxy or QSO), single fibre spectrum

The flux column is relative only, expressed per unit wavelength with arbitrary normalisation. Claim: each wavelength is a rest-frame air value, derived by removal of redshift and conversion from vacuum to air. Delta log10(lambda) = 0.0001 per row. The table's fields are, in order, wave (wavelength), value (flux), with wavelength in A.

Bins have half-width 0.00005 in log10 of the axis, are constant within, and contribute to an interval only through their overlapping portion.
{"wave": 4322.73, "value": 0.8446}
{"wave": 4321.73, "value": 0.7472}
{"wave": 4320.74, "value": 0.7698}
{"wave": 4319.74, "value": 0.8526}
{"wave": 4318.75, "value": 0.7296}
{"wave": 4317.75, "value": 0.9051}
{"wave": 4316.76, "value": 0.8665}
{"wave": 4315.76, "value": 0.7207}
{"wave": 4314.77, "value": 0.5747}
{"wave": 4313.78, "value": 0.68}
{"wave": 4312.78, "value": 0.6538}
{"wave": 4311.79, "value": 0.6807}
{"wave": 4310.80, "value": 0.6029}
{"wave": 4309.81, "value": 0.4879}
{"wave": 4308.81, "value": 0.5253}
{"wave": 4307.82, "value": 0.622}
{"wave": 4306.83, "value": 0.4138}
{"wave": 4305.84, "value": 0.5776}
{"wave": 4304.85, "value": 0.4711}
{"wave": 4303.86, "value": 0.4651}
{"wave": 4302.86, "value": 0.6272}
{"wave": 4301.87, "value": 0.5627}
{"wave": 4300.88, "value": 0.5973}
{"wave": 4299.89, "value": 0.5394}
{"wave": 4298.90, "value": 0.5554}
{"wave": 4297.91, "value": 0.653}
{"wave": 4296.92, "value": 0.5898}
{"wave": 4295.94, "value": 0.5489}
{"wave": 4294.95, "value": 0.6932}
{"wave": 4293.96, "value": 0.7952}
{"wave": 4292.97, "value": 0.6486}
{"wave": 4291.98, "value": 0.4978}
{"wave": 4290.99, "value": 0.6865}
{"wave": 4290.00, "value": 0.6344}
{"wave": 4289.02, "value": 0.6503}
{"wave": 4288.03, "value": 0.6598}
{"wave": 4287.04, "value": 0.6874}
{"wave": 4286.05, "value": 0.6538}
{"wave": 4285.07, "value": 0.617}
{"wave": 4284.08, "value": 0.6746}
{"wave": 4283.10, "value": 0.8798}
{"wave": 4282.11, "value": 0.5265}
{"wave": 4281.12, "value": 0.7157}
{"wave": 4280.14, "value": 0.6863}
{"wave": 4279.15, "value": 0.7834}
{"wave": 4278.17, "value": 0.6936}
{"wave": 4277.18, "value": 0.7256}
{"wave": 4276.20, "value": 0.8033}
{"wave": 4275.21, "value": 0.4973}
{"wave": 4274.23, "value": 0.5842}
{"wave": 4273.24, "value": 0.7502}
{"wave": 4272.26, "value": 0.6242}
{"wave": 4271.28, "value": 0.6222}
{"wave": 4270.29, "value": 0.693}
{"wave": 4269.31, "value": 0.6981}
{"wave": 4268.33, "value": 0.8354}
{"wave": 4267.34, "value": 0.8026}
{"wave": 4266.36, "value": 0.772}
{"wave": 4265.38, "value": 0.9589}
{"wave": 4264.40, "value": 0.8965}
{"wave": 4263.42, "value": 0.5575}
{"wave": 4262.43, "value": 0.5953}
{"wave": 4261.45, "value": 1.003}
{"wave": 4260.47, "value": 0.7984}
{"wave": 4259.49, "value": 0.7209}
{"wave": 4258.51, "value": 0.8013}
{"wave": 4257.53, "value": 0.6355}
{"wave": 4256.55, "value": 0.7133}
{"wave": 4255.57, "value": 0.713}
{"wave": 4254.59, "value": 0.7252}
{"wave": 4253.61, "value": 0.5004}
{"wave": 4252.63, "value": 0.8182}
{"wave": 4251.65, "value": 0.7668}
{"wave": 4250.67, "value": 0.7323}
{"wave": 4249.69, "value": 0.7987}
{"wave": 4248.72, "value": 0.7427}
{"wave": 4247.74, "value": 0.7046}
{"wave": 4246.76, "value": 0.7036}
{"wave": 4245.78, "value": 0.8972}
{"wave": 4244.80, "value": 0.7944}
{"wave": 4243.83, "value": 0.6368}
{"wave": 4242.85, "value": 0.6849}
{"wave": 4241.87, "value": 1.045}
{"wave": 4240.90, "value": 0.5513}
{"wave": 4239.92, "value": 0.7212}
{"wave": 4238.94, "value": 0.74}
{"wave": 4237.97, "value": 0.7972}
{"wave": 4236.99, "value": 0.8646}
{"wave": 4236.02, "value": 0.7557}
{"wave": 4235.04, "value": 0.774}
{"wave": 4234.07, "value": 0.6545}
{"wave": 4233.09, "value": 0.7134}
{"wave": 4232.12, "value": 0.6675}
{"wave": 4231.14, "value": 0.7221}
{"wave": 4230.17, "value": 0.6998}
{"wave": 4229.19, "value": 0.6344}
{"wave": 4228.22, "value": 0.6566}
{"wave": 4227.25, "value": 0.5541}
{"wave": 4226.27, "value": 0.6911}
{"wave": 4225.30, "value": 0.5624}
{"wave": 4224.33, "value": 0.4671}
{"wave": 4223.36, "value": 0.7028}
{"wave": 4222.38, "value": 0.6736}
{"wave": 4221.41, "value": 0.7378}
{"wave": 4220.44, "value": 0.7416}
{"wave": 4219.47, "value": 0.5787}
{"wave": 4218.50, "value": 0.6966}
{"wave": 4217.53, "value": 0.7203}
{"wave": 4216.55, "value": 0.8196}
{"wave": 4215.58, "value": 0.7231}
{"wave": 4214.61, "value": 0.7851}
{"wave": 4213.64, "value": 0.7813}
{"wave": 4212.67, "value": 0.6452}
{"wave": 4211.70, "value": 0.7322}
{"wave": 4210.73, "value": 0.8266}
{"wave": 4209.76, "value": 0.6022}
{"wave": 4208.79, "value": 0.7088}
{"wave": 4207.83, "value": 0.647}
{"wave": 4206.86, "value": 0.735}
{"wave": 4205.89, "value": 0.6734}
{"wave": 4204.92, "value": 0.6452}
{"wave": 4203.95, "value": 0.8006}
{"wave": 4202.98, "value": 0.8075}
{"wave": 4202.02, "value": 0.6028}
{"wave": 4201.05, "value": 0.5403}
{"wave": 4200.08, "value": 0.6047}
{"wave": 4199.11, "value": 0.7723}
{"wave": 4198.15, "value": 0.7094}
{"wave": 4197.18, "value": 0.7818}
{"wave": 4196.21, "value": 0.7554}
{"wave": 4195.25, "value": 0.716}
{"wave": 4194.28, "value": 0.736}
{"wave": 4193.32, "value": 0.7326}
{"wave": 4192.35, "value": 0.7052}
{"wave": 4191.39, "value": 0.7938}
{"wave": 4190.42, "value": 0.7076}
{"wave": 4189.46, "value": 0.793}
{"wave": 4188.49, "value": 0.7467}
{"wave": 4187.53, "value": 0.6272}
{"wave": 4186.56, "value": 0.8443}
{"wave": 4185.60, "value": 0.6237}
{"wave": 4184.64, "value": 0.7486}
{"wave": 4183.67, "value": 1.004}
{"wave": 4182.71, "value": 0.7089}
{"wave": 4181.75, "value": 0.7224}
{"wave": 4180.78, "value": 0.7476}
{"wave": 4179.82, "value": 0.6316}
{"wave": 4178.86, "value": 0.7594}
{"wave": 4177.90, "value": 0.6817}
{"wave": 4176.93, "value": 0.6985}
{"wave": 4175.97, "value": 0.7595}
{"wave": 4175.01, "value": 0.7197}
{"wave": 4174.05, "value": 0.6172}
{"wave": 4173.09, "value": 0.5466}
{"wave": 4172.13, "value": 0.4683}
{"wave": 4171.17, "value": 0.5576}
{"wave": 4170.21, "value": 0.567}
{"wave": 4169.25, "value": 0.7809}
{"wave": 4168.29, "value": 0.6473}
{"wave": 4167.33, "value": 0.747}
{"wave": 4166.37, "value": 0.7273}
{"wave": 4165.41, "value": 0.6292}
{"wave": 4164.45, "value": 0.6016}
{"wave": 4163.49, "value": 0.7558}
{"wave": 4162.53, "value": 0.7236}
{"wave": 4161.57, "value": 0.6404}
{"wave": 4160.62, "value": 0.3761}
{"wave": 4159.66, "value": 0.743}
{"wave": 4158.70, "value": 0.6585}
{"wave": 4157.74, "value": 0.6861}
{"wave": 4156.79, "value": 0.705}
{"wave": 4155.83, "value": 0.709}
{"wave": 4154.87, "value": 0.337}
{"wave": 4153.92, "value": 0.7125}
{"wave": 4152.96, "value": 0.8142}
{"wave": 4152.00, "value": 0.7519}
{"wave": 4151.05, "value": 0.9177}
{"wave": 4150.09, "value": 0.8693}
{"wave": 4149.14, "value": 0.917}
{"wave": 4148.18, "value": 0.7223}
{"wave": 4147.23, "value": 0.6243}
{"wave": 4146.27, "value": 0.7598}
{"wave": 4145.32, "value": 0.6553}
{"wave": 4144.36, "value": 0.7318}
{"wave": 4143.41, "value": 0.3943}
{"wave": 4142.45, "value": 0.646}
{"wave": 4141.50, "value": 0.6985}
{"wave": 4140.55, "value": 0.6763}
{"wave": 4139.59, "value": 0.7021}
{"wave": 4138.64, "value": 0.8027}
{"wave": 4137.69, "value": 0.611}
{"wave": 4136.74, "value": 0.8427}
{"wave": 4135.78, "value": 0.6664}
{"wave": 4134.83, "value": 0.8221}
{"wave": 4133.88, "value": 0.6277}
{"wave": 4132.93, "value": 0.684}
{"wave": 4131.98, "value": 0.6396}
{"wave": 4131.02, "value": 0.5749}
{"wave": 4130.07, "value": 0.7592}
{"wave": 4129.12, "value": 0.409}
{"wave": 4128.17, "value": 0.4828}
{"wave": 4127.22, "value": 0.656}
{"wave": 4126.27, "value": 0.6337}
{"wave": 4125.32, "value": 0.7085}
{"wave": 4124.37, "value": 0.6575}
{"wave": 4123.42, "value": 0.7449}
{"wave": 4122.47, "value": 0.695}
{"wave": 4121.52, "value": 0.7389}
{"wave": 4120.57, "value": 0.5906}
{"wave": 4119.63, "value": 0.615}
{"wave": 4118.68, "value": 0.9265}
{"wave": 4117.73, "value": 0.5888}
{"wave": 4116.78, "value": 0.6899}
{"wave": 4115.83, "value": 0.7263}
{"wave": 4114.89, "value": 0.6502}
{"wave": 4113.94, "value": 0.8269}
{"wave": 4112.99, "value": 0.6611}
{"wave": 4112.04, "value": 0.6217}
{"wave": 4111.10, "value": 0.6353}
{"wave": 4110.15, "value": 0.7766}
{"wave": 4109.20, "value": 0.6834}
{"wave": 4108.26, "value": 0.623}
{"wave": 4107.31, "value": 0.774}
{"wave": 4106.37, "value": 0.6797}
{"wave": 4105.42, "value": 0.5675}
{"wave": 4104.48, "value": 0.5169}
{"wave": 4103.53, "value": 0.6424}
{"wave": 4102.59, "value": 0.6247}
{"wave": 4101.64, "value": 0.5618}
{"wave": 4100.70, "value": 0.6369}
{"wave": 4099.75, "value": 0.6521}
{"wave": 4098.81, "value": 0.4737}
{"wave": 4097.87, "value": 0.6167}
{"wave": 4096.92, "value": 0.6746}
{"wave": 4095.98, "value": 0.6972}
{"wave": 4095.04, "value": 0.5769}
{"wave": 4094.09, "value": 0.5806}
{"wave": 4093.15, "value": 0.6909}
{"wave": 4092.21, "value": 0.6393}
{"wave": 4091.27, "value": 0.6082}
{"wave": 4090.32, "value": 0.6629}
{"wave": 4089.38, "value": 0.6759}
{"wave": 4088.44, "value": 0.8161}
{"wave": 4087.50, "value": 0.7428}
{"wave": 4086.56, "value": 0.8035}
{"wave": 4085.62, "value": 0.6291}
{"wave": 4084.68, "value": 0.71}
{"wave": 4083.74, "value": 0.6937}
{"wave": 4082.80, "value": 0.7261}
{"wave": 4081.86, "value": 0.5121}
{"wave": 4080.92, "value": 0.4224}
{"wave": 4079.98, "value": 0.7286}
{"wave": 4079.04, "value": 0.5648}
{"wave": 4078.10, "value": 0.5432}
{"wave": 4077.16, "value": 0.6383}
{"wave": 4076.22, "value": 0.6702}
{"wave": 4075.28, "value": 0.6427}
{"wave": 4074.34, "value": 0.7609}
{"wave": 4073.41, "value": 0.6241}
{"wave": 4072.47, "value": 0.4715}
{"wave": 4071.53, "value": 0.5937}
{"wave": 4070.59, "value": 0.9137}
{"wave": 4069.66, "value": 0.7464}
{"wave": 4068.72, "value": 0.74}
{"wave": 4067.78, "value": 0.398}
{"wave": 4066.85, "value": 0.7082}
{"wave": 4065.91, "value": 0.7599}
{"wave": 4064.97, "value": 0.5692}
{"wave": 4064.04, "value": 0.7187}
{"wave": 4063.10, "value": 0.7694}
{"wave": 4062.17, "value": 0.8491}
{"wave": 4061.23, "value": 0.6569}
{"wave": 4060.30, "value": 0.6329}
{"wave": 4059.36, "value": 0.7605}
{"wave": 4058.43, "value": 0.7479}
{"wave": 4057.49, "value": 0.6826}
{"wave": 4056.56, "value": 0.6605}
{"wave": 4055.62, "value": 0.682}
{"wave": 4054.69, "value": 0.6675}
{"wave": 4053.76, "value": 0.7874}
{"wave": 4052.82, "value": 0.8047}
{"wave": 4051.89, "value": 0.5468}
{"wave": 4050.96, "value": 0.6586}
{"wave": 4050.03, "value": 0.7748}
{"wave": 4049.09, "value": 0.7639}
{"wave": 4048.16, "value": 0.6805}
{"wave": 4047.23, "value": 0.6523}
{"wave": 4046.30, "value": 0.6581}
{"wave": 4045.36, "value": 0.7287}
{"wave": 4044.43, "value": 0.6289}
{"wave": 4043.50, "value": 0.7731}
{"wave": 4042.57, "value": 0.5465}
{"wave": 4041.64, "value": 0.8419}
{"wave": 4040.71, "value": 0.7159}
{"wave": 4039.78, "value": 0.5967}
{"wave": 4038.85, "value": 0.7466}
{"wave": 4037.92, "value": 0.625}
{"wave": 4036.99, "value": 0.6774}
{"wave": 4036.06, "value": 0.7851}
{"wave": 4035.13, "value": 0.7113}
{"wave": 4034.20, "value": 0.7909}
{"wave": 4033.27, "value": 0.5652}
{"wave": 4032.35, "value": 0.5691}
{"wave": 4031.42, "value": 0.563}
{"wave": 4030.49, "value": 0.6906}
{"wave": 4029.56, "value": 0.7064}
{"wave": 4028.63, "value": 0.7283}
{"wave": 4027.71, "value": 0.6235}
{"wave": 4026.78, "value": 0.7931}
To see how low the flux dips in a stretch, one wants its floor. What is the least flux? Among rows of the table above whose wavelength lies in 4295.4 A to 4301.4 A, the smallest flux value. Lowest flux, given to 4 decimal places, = 0.5394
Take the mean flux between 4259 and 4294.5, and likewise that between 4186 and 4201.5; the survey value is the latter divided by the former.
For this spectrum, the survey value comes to 1.02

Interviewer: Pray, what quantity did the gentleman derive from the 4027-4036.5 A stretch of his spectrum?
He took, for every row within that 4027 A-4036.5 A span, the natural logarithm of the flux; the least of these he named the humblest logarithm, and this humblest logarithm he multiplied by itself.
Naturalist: 0.330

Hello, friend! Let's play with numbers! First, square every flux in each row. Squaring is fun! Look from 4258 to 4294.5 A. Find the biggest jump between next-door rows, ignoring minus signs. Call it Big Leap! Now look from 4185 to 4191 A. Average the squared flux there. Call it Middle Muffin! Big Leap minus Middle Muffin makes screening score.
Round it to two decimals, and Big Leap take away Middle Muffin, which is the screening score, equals 0.12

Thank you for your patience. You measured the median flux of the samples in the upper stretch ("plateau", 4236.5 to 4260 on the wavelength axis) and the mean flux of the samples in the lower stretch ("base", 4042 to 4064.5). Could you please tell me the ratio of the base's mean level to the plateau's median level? 0.96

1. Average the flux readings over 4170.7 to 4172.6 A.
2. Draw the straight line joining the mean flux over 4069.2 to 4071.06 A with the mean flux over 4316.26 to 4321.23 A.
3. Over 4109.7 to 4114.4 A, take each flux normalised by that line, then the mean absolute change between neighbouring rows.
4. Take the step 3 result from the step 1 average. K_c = 0.40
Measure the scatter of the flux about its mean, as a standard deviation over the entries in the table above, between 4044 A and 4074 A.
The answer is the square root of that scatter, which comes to 0.32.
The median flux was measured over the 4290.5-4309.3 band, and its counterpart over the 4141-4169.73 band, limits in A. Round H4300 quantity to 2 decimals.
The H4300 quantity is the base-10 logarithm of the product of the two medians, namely -0.39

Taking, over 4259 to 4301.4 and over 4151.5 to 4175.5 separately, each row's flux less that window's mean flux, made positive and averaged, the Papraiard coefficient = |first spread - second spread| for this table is 0.002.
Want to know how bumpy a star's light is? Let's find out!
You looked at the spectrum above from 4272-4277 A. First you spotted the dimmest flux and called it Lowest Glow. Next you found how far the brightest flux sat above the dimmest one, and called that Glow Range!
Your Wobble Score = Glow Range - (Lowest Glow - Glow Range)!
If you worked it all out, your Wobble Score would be 0.11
